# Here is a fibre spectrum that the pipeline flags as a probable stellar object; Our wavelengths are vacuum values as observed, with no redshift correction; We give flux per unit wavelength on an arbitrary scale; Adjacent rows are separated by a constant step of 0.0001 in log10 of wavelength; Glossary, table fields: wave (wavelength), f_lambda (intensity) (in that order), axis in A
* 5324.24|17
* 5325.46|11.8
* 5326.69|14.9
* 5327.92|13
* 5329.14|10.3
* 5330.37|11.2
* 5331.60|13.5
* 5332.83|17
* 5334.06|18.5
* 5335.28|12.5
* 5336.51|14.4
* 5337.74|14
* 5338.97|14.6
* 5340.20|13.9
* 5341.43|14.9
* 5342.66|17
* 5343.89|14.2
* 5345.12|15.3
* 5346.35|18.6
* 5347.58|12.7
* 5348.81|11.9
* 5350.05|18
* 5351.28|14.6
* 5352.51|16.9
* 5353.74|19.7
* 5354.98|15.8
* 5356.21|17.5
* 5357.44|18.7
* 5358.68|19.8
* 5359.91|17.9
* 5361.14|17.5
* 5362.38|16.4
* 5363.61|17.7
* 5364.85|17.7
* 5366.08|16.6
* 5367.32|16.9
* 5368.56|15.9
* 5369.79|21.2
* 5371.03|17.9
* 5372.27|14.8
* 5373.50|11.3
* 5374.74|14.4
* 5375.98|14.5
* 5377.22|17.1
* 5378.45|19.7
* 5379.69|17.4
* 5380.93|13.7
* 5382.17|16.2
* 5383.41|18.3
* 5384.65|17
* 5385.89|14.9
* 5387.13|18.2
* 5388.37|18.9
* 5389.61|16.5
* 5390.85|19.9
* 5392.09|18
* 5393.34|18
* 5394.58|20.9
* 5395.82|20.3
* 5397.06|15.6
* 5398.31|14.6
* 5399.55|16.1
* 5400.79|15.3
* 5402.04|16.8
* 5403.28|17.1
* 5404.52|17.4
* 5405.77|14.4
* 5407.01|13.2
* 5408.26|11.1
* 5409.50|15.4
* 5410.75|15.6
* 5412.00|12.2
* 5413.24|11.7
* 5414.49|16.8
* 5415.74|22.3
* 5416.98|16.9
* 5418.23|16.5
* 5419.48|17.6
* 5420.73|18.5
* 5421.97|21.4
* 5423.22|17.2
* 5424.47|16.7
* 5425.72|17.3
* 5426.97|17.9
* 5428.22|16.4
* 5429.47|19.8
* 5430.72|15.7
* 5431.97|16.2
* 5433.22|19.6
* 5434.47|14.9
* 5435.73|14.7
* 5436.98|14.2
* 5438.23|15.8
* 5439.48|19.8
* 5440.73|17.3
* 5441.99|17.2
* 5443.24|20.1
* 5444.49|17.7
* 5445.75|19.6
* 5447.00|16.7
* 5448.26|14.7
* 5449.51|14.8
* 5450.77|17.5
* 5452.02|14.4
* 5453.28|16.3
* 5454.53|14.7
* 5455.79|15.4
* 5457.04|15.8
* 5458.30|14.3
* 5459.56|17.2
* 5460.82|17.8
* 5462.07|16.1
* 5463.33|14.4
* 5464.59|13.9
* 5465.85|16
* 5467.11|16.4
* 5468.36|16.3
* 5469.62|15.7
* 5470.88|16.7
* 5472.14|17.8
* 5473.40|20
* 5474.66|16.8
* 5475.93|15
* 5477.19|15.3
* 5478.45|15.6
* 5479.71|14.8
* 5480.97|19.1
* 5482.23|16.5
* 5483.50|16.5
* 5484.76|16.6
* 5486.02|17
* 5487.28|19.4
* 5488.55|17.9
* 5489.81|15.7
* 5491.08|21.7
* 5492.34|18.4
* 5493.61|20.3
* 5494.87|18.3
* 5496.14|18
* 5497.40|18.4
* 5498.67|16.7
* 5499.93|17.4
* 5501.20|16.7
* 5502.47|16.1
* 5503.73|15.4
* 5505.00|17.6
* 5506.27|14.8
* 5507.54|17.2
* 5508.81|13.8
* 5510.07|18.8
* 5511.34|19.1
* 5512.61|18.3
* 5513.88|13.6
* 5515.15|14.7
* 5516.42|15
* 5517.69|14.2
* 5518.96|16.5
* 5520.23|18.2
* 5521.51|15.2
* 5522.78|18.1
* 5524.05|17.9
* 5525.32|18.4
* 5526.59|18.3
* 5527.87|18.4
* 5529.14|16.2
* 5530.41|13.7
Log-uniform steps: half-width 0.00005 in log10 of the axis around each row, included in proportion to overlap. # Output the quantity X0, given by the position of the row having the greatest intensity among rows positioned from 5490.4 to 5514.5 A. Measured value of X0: 5491.08 A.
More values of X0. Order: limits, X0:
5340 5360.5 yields 5358.68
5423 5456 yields 5443.24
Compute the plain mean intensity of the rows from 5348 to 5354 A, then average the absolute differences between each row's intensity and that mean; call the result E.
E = 2.38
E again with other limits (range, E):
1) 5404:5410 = 1.72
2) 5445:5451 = 1.53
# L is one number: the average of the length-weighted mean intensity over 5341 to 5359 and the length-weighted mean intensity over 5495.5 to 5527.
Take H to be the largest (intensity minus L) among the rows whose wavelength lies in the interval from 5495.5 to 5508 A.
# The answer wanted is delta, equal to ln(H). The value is 0.63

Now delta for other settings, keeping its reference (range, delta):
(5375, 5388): 1.15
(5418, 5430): 1.58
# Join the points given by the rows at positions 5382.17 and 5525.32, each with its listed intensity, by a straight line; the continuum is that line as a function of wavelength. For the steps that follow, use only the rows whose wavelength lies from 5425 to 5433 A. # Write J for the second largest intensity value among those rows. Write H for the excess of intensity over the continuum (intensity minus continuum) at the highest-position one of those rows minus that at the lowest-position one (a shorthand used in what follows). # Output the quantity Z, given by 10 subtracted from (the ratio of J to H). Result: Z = -25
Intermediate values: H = -1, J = 17.9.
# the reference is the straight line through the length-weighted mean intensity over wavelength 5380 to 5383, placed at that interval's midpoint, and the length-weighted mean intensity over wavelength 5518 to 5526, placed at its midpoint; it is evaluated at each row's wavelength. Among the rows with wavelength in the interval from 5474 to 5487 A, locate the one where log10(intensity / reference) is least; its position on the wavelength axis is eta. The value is 5479.71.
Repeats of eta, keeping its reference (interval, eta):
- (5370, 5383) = 5373.50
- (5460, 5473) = 5464.59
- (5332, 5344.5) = 5335.28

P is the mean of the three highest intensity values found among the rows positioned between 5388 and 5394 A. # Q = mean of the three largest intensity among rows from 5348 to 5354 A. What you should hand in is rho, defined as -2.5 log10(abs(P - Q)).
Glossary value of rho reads 0.3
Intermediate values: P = 18.9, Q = 18.2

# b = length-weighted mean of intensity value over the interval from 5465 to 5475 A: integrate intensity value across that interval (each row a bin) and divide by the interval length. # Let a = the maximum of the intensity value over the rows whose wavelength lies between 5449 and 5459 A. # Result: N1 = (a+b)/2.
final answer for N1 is 17.2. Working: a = 17.5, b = 16.9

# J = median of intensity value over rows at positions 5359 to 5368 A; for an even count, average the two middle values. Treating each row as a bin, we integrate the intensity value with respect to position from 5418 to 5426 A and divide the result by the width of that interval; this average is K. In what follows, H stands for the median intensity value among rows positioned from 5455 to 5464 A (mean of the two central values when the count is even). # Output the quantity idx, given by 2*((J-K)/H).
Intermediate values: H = 15.8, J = 17.5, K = 18.0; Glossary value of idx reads -0.06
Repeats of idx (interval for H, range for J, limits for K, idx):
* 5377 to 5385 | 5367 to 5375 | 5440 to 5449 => -0.20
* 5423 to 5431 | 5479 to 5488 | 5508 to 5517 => 0.04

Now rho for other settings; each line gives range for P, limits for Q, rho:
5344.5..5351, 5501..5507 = 0.8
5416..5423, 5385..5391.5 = 1.9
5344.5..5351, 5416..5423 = -0.7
